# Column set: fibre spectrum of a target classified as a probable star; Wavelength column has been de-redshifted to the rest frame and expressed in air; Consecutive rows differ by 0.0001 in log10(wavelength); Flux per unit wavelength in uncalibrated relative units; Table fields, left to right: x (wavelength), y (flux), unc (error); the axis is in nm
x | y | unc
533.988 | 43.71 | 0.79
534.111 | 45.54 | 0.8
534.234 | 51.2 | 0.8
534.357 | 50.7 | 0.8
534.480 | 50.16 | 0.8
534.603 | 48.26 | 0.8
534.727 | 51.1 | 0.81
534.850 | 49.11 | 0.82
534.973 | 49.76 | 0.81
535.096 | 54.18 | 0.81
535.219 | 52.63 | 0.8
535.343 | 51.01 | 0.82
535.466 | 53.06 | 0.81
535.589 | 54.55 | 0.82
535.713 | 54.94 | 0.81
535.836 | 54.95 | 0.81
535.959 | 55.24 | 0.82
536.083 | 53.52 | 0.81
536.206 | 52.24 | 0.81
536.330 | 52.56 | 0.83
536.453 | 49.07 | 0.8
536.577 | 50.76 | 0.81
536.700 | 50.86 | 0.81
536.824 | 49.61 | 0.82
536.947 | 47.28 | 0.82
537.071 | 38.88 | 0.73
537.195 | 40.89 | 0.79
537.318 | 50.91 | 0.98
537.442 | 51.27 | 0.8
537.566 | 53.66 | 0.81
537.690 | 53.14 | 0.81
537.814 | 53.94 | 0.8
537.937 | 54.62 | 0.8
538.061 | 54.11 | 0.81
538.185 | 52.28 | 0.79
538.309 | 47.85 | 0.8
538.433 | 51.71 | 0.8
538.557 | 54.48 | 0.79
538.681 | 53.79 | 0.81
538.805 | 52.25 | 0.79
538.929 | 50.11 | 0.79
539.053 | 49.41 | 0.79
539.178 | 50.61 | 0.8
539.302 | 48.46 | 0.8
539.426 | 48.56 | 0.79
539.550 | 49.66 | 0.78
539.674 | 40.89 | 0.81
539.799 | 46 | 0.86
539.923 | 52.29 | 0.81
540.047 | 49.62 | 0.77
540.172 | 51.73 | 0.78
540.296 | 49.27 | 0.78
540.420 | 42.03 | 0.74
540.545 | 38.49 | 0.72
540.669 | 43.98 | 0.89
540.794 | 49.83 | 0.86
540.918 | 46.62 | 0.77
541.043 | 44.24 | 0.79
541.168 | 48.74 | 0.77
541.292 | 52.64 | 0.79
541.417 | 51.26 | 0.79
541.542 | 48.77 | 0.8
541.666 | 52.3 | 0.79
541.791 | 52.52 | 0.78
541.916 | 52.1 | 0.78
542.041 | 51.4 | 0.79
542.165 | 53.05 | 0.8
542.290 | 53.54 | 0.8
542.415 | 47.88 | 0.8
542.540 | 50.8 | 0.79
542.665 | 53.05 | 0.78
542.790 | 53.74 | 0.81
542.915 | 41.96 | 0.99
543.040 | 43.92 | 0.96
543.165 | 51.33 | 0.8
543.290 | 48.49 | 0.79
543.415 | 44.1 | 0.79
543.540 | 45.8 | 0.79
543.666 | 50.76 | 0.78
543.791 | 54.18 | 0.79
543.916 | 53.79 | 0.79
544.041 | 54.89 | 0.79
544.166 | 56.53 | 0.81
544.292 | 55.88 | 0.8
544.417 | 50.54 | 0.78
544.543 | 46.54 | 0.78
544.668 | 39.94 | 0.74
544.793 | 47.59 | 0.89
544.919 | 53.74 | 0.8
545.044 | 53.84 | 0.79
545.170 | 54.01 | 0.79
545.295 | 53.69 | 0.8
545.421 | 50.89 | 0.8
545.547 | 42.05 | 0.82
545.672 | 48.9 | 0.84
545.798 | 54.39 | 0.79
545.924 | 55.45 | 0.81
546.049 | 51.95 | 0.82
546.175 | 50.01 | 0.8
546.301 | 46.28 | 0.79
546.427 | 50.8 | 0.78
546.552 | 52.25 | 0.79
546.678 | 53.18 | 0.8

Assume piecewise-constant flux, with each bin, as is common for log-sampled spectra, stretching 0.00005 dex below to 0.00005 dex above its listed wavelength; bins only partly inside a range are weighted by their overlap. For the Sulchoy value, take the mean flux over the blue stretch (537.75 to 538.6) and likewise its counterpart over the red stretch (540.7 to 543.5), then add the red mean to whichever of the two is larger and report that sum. 102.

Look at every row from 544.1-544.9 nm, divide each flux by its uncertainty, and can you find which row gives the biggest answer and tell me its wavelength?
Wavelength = 544.292 nm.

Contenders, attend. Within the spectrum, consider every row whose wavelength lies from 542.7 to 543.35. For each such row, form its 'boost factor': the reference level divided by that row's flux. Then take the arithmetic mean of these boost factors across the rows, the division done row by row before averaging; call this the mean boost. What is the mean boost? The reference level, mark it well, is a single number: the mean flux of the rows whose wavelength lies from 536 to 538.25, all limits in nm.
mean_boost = 1.06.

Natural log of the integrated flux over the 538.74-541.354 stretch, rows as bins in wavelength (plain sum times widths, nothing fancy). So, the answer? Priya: 4.8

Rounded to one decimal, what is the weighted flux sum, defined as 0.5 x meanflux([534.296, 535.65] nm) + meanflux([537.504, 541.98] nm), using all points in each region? 75.4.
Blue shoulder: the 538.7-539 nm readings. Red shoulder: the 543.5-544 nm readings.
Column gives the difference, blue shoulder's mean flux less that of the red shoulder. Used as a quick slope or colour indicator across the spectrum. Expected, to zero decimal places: 0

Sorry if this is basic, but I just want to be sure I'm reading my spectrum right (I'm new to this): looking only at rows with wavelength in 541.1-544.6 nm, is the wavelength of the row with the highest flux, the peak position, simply 544.166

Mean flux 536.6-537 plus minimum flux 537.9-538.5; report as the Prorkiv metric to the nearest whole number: 97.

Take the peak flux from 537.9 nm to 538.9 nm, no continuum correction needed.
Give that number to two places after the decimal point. 54.62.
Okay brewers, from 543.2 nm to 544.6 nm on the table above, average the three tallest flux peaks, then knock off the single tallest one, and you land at -0.76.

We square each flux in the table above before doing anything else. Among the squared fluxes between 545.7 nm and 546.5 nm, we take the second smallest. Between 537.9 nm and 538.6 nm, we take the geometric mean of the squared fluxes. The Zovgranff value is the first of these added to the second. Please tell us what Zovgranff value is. 5252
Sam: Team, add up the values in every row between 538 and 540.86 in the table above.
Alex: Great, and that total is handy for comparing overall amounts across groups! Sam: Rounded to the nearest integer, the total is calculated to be 1127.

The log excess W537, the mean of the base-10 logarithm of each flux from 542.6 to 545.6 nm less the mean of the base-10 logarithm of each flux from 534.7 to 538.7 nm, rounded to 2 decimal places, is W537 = -0.01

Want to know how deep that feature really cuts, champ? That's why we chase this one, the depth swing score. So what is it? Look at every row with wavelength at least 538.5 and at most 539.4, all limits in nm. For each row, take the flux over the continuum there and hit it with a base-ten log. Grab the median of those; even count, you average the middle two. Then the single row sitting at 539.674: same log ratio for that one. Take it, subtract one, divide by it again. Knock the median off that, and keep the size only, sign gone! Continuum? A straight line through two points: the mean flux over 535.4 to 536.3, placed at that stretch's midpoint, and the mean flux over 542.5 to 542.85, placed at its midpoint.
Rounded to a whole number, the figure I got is 10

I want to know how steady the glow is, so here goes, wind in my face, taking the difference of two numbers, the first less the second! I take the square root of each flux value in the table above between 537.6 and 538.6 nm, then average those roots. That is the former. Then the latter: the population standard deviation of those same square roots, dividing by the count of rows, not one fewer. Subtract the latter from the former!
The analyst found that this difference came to 7.12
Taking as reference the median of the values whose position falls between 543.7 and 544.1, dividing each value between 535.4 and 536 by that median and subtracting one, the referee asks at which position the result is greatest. 535.959 nm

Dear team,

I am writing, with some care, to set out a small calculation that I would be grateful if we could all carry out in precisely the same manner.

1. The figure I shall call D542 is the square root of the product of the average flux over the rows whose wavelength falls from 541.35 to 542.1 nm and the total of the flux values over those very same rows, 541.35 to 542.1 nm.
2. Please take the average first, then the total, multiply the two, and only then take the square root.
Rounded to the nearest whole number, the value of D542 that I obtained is 126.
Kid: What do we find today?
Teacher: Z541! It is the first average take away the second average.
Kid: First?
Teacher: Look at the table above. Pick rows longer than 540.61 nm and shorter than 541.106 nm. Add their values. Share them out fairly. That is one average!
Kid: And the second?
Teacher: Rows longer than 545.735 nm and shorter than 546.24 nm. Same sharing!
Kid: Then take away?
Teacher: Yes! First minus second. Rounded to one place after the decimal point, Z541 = -6.8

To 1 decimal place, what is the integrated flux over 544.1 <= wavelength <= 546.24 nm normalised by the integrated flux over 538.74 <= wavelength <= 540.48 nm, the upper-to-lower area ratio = 1.3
